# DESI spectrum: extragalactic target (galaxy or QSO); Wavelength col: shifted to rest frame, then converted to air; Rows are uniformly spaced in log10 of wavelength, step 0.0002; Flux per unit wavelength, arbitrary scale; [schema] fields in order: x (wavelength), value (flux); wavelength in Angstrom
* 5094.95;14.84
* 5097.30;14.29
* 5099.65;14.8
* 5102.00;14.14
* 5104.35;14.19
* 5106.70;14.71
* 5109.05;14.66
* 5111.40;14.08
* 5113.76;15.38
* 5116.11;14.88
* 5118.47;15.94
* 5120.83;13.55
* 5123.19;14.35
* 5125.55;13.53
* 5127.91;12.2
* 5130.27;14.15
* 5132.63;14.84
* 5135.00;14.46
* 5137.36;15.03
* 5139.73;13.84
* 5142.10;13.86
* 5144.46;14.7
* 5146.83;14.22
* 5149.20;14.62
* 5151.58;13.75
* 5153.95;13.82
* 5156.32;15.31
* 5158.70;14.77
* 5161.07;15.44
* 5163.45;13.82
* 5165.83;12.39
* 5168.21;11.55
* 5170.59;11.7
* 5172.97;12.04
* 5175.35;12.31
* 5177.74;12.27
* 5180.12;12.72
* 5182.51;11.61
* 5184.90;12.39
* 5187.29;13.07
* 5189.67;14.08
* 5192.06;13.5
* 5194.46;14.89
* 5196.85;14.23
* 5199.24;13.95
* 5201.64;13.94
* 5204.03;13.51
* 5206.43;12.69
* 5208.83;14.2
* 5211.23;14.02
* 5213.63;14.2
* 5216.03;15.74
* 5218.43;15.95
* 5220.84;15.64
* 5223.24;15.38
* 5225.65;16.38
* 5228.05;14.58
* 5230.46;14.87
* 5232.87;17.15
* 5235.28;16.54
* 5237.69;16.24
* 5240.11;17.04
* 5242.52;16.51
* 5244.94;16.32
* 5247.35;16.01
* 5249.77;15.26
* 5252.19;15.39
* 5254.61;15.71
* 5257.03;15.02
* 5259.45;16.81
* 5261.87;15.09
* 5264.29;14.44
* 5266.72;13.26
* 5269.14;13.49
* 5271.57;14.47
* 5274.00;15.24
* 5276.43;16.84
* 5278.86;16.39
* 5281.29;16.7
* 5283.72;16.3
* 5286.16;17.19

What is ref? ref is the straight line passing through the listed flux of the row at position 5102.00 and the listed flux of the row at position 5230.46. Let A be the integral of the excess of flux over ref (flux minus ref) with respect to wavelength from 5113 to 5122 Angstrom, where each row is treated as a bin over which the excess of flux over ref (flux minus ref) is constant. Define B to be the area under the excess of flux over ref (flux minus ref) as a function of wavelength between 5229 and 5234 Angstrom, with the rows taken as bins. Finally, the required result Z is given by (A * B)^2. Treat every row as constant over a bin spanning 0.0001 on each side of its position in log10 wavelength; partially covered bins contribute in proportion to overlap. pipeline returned 1052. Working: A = 6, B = 5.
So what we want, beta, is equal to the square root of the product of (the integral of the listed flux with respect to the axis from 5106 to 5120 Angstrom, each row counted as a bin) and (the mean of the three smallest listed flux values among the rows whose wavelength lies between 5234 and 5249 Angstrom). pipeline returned 58.1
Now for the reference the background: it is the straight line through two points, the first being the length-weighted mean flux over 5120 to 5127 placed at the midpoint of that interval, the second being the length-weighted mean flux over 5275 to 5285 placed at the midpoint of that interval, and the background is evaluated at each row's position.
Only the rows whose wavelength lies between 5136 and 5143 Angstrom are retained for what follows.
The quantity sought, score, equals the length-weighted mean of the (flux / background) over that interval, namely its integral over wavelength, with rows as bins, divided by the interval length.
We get 1.02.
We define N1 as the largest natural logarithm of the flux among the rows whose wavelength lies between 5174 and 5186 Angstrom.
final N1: 2.54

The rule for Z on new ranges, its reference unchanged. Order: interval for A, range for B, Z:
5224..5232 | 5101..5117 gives 658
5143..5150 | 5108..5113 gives 1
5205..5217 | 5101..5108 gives 117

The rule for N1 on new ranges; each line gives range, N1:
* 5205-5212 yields 2.65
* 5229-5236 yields 2.84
